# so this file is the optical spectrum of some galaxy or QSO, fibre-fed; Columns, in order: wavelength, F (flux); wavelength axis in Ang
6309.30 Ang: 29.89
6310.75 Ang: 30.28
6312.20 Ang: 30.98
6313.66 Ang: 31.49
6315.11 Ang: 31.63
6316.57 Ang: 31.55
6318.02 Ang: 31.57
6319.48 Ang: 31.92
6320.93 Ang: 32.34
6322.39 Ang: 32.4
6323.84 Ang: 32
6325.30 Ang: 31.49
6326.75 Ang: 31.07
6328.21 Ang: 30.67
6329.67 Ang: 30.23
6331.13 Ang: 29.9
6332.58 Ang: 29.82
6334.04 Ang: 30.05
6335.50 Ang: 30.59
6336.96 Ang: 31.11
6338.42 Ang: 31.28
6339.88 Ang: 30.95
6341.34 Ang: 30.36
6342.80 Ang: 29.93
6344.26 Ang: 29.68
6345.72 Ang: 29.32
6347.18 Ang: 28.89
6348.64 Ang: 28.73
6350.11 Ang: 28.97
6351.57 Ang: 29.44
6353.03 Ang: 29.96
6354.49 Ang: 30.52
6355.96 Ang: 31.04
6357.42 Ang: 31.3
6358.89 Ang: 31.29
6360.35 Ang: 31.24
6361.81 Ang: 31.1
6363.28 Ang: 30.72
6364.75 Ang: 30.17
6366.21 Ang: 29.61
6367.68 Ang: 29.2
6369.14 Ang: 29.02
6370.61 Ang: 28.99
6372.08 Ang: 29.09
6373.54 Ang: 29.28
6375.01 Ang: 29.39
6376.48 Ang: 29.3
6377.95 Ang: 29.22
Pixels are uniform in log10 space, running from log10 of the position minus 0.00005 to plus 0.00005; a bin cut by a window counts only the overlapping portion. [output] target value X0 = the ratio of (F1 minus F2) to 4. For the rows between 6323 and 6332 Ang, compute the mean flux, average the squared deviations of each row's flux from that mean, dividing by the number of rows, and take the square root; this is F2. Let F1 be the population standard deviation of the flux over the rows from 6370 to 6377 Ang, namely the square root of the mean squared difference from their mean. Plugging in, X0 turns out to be -0.14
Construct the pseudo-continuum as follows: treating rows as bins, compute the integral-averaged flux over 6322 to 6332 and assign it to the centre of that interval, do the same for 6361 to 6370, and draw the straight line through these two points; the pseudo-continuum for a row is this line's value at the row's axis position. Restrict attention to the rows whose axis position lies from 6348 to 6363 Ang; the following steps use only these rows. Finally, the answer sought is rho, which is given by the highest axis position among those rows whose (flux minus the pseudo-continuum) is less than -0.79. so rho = 6351.57 Ang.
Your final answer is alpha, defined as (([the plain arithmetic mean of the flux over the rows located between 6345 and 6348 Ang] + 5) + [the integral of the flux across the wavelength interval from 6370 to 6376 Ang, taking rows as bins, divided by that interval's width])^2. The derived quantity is 4007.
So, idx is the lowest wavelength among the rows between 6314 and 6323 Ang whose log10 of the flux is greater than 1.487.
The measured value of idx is 6315.11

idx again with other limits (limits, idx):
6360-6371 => 6360.35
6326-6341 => 6326.75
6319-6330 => 6319.48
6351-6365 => 6355.96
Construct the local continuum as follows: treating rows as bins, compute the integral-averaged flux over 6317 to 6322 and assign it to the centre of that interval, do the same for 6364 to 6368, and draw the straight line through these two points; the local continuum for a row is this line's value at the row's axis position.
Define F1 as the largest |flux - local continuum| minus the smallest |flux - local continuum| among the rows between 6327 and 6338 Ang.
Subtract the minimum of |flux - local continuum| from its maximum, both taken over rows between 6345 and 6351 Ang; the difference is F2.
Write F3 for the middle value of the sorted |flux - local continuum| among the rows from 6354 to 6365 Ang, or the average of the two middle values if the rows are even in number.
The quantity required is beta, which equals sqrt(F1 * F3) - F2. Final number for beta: 0.8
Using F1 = 1.49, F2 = 0.4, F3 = 1.0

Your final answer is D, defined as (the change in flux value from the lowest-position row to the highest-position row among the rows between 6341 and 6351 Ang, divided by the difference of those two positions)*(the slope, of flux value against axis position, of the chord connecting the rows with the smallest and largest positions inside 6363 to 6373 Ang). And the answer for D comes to 0.029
